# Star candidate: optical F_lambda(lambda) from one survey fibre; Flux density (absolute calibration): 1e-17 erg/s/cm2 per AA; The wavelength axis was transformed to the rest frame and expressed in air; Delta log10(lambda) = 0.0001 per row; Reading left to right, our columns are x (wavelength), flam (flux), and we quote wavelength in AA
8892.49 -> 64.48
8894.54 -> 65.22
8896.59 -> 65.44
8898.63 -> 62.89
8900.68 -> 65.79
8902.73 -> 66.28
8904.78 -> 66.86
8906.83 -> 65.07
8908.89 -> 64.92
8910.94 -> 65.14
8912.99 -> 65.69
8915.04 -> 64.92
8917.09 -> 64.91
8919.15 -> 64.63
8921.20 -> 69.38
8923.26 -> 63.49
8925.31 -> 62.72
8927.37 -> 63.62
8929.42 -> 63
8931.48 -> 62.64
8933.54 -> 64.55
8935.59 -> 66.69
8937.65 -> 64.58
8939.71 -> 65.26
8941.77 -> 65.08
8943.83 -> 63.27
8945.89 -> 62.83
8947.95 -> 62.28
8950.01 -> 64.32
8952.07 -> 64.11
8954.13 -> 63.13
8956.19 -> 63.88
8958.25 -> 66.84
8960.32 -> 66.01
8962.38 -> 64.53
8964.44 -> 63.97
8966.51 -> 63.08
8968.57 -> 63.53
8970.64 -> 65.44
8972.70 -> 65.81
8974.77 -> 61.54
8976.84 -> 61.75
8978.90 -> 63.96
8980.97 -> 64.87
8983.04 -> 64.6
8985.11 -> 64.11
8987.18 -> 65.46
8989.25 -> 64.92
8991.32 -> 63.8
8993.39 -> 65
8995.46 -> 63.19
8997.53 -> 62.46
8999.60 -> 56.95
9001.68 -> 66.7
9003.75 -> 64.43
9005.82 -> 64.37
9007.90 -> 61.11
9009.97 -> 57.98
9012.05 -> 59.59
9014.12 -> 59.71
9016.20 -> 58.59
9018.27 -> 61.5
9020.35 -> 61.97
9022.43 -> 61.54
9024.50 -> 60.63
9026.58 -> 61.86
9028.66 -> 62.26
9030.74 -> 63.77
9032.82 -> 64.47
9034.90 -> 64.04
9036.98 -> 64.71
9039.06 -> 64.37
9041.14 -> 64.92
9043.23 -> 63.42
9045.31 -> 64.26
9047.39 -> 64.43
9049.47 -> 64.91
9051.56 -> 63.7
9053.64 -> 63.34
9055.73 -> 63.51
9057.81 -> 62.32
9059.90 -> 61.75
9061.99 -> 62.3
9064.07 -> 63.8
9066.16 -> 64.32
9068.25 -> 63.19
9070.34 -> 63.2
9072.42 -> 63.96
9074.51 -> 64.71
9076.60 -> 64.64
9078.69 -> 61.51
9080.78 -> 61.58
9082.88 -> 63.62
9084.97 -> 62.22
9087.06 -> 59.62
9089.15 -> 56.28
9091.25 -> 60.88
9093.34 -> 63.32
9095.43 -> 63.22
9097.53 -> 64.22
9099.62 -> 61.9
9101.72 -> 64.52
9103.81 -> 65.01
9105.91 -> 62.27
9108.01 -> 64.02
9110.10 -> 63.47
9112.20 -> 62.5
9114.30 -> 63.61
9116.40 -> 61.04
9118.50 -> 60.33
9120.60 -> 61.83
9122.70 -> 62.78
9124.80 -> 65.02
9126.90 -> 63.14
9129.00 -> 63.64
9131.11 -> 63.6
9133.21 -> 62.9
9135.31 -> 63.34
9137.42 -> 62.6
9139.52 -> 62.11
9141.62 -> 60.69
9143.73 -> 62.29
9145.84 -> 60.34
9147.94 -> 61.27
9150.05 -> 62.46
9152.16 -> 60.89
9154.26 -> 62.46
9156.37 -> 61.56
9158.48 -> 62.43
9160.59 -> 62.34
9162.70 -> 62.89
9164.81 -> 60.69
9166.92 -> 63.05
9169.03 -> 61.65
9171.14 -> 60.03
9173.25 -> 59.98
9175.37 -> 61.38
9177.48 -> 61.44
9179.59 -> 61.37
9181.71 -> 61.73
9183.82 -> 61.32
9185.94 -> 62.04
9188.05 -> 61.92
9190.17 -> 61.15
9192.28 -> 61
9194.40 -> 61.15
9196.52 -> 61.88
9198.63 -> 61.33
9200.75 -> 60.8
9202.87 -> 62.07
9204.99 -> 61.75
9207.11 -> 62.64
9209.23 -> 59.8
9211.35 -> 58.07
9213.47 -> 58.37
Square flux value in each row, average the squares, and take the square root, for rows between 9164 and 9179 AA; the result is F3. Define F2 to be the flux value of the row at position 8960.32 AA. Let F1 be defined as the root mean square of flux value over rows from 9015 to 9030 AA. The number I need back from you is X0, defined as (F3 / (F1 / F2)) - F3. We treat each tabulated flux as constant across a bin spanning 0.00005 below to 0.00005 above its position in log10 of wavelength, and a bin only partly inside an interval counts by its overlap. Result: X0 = 4.8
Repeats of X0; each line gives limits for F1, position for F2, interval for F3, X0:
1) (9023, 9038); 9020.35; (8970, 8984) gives -1.2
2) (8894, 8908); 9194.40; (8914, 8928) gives -4.2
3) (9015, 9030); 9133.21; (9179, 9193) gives 1.7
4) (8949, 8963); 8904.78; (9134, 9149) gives 2.1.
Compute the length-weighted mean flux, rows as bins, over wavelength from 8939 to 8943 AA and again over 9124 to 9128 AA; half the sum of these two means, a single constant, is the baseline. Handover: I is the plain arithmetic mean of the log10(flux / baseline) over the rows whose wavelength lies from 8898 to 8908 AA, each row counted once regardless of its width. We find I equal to 0.005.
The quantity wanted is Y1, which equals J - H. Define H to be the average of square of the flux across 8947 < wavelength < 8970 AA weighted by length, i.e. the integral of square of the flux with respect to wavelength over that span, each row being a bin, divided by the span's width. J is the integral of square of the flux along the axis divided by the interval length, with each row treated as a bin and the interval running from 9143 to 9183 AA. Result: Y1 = -328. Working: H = 4121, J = 3794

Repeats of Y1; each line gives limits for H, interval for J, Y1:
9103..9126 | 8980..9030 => -55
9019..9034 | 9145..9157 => -103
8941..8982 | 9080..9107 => -224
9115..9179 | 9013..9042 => 56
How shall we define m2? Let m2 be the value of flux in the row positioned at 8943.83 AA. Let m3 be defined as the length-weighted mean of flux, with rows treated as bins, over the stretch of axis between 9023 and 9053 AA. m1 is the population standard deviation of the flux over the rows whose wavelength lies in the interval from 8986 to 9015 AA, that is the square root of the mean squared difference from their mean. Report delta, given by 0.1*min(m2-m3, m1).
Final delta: -0.04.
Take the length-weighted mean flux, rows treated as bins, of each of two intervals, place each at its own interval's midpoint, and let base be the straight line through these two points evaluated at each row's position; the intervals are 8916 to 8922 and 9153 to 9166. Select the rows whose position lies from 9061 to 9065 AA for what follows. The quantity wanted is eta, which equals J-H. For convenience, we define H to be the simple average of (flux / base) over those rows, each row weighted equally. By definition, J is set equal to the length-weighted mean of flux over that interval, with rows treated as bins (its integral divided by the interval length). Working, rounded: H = 0.990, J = 63.1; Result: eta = 62.2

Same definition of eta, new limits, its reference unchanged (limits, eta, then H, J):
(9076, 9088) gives 61.1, 0.981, 62.1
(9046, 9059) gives 62.7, 0.997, 63.7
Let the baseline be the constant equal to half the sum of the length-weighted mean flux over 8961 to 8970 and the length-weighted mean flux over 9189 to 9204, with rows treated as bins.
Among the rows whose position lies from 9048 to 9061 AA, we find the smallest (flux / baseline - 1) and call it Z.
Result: -0.01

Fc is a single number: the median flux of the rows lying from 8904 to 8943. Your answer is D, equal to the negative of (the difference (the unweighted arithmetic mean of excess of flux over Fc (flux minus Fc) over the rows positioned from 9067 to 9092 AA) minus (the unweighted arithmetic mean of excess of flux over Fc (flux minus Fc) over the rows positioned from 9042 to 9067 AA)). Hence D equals 1.4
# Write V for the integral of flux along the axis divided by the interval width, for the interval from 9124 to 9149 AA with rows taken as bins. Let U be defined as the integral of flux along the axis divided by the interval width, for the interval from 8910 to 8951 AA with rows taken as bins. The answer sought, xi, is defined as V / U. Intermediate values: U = 64.4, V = 62.5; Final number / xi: 0.97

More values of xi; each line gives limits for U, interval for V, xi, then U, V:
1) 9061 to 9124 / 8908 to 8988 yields 1.03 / 62.7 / 64.4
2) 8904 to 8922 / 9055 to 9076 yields 0.96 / 65.7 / 63.3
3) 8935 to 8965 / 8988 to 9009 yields 0.98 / 64.4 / 63.3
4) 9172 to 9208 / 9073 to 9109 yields 1.02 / 61.5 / 62.6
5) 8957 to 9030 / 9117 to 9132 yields 1.00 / 63.0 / 62.8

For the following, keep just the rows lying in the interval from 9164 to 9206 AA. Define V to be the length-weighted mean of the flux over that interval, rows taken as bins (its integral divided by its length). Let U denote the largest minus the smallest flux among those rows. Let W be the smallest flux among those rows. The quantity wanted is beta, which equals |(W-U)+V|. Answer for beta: 118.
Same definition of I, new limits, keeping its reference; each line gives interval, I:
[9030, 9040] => -0.002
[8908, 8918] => 0.004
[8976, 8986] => -0.005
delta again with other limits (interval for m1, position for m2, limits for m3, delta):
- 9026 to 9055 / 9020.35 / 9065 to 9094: -0.04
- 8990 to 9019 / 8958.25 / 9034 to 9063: 0.28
